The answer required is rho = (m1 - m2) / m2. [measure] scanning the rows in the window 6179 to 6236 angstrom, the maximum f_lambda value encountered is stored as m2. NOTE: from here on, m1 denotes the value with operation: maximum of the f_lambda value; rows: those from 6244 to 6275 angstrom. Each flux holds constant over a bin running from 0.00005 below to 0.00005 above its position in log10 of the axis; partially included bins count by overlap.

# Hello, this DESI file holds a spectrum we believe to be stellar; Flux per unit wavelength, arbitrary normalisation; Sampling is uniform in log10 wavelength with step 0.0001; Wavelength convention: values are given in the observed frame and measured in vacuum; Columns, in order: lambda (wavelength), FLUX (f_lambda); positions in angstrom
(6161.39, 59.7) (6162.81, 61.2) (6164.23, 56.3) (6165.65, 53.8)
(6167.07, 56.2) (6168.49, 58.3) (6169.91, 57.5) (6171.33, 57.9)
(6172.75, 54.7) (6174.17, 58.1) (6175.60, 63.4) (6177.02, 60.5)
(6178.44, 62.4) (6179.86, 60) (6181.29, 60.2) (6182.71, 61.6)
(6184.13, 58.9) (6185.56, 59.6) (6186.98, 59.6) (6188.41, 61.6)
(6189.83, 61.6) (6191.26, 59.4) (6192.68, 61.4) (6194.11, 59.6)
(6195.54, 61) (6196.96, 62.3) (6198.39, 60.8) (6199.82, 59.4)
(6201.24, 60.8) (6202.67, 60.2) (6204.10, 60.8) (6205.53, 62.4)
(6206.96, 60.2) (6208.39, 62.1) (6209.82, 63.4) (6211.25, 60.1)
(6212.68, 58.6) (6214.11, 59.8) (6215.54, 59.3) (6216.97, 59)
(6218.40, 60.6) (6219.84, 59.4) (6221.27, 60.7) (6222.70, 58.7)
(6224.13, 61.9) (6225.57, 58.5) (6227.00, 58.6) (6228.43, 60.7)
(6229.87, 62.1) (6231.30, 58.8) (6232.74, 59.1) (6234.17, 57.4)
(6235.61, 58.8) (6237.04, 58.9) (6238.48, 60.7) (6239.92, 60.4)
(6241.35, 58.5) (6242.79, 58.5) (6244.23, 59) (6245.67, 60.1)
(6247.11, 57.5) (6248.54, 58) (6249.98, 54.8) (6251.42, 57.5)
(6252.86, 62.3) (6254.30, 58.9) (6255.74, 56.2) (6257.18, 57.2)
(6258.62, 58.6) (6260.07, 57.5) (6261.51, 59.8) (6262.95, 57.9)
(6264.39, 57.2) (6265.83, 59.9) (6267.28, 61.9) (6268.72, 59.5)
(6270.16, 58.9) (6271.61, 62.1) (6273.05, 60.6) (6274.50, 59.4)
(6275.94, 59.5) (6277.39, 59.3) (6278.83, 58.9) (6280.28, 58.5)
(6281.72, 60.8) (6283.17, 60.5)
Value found -0.02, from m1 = 62.3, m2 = 63.4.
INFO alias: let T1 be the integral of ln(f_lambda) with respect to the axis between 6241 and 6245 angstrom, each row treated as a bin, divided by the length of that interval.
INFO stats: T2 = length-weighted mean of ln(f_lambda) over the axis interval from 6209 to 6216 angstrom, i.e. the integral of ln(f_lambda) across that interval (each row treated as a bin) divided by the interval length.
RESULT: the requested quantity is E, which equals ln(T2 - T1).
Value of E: -3.4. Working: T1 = 4.07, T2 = 4.10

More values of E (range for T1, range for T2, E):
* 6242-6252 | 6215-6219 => -3.4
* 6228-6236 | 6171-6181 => -5.8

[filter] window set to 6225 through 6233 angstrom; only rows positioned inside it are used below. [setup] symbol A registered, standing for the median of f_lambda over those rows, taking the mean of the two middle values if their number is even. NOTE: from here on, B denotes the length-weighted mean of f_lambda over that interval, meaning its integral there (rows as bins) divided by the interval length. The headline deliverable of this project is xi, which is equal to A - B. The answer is -0.75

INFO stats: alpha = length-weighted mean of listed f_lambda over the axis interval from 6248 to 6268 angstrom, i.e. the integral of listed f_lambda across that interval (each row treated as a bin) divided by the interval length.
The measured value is 58.4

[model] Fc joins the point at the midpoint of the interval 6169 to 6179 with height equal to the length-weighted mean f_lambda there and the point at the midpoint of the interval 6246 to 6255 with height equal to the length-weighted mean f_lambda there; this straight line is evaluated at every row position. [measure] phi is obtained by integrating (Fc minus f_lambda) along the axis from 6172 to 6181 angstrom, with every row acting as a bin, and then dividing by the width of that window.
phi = -0.7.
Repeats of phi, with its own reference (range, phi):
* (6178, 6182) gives -1.7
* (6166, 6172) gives 2.0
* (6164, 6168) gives 3.8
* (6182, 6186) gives -1.0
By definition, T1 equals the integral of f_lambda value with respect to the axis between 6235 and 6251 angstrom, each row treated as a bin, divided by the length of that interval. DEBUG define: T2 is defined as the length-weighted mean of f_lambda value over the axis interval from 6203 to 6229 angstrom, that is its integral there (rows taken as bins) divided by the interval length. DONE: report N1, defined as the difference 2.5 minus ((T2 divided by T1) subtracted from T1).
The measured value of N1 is -55.1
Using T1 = 58.6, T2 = 60.3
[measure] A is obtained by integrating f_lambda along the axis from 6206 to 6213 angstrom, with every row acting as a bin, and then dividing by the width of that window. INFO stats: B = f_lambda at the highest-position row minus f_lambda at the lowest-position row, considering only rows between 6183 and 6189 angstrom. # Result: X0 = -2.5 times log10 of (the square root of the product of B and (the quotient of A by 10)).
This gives -1.5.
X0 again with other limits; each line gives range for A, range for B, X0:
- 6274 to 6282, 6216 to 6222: -1.3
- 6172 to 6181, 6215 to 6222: -1.2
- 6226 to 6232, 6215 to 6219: -1.1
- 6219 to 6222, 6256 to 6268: -1.8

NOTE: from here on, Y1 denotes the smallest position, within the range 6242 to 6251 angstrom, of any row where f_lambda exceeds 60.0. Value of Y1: 6245.67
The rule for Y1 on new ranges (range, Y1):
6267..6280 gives 6267.28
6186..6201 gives 6188.41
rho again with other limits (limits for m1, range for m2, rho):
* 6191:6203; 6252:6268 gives 0.00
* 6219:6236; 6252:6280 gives 0.00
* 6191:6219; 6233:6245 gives 0.04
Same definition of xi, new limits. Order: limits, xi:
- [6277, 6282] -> -0.25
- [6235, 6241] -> -0.05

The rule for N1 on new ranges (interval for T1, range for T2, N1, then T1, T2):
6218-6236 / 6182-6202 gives -56.1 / 59.6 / 60.6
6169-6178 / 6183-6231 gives -55.3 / 58.8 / 60.4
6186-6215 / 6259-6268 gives -57.3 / 60.7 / 59.0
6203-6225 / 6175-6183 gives -56.9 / 60.4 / 61.3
